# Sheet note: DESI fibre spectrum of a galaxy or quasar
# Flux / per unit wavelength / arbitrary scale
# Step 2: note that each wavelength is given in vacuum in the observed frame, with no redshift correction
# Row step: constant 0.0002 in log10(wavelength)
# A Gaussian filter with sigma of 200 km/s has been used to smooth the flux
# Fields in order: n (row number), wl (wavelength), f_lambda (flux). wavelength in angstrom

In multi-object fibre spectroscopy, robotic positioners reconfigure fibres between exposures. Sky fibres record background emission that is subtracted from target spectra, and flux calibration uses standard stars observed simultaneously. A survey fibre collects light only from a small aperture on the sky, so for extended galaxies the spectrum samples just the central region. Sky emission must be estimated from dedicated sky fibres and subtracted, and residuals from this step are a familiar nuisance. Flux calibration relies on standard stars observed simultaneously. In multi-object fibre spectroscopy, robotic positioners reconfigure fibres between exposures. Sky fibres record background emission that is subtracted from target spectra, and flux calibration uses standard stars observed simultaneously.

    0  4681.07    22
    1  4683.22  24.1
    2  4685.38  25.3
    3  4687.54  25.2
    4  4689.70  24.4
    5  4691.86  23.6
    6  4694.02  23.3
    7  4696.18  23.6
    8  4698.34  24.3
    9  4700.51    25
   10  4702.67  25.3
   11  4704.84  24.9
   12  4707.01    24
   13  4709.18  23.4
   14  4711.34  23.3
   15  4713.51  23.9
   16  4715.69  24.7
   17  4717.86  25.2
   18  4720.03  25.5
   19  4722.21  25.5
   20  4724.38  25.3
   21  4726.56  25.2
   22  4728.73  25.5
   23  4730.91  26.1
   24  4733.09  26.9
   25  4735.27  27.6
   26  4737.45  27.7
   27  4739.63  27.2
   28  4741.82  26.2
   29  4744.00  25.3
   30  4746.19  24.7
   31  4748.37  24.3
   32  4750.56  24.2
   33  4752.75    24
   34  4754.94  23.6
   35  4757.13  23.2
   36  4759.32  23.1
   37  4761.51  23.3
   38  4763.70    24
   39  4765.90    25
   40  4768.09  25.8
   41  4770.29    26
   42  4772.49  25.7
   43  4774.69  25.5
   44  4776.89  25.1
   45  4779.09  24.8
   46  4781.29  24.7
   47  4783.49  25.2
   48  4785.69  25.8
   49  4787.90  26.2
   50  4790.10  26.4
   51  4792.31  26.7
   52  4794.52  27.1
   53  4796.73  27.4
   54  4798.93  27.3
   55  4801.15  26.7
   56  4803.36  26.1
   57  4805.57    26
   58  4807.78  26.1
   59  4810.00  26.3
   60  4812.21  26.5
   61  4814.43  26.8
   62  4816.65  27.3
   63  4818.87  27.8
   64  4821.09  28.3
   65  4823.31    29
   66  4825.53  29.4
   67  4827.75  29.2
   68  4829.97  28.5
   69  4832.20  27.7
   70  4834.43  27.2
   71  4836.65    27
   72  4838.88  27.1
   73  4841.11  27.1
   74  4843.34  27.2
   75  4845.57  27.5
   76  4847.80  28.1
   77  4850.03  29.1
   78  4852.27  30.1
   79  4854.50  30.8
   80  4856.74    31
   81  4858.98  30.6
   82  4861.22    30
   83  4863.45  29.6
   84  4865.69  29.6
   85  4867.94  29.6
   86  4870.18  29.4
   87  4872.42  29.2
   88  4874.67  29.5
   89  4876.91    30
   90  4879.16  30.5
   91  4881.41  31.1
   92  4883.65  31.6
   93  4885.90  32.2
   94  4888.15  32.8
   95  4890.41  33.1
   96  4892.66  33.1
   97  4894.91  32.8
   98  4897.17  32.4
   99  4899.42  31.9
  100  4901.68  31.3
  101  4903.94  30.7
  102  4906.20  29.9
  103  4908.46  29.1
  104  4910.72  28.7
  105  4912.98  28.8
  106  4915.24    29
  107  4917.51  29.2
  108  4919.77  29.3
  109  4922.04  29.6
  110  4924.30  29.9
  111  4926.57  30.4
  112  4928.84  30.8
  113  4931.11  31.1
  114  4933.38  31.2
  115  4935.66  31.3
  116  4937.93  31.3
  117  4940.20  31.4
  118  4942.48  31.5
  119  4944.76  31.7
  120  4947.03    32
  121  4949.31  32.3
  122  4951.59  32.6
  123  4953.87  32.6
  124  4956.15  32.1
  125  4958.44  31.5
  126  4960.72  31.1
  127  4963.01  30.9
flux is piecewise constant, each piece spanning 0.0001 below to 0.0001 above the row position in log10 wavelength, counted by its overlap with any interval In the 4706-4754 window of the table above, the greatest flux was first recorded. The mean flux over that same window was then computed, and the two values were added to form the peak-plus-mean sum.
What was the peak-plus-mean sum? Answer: 53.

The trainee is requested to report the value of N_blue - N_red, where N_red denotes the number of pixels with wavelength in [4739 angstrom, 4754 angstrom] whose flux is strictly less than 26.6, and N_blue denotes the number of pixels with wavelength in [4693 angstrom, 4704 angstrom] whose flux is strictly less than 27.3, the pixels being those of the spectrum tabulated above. -1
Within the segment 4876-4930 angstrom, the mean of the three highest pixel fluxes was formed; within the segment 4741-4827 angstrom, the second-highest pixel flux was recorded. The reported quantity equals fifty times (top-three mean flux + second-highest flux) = 3100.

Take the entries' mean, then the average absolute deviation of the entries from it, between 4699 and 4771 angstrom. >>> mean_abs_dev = 1.0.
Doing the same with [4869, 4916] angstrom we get 1.3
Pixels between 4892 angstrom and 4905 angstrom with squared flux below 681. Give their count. 0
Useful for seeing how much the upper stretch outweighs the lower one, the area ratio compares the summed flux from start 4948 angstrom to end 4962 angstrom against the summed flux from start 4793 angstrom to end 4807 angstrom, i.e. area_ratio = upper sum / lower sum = 1.20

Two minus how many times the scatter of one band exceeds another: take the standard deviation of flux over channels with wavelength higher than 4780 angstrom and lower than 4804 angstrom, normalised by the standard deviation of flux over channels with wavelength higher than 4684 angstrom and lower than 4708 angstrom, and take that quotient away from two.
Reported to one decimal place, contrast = 0.9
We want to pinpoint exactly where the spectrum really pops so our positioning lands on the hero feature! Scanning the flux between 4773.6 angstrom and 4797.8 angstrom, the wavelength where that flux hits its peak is 4796.73 angstrom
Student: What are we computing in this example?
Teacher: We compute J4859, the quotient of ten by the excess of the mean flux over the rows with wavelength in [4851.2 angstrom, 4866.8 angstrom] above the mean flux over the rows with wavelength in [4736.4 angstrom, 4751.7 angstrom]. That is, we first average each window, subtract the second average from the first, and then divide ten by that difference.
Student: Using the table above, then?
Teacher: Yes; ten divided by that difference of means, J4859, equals 2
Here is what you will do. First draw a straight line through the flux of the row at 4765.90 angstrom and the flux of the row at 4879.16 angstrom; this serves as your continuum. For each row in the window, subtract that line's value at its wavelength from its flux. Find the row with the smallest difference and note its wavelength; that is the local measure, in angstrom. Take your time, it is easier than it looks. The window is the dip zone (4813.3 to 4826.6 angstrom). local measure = 4814.43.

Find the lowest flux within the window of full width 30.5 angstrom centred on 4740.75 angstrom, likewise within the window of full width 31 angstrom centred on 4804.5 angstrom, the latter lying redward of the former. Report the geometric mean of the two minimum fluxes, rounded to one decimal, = 24.8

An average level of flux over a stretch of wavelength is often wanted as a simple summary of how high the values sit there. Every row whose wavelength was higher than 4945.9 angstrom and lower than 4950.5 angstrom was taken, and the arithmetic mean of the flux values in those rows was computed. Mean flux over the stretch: 32.1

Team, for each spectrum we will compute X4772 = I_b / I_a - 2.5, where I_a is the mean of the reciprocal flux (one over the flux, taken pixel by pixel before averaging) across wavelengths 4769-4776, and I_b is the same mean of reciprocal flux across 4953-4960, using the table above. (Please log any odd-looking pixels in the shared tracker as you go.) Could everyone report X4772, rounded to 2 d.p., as -1.70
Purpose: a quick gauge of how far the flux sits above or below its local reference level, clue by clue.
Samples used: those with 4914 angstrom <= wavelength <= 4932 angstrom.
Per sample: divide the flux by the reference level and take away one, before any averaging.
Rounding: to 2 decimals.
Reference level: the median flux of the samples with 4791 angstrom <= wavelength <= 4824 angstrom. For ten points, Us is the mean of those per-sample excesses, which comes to 0.12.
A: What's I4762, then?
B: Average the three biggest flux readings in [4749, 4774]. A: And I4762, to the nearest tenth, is 25.8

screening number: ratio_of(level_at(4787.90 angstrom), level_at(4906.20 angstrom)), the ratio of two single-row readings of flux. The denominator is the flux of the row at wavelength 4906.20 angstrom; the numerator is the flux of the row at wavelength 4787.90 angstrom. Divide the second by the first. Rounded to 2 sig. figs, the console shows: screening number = 0.88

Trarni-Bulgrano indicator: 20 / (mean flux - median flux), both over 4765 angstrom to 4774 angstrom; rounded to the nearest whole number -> -160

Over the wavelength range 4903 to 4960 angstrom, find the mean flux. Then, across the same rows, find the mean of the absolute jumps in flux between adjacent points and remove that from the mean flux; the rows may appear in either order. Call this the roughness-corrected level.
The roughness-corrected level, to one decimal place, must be 30.4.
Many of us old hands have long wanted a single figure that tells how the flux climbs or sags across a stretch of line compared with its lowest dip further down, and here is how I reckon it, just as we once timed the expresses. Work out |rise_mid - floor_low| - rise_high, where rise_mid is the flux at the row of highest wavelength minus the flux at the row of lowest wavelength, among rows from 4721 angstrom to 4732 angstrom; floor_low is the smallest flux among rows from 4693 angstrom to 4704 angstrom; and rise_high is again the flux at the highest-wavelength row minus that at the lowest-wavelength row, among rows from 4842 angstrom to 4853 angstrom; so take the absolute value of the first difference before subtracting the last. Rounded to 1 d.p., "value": 19.8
